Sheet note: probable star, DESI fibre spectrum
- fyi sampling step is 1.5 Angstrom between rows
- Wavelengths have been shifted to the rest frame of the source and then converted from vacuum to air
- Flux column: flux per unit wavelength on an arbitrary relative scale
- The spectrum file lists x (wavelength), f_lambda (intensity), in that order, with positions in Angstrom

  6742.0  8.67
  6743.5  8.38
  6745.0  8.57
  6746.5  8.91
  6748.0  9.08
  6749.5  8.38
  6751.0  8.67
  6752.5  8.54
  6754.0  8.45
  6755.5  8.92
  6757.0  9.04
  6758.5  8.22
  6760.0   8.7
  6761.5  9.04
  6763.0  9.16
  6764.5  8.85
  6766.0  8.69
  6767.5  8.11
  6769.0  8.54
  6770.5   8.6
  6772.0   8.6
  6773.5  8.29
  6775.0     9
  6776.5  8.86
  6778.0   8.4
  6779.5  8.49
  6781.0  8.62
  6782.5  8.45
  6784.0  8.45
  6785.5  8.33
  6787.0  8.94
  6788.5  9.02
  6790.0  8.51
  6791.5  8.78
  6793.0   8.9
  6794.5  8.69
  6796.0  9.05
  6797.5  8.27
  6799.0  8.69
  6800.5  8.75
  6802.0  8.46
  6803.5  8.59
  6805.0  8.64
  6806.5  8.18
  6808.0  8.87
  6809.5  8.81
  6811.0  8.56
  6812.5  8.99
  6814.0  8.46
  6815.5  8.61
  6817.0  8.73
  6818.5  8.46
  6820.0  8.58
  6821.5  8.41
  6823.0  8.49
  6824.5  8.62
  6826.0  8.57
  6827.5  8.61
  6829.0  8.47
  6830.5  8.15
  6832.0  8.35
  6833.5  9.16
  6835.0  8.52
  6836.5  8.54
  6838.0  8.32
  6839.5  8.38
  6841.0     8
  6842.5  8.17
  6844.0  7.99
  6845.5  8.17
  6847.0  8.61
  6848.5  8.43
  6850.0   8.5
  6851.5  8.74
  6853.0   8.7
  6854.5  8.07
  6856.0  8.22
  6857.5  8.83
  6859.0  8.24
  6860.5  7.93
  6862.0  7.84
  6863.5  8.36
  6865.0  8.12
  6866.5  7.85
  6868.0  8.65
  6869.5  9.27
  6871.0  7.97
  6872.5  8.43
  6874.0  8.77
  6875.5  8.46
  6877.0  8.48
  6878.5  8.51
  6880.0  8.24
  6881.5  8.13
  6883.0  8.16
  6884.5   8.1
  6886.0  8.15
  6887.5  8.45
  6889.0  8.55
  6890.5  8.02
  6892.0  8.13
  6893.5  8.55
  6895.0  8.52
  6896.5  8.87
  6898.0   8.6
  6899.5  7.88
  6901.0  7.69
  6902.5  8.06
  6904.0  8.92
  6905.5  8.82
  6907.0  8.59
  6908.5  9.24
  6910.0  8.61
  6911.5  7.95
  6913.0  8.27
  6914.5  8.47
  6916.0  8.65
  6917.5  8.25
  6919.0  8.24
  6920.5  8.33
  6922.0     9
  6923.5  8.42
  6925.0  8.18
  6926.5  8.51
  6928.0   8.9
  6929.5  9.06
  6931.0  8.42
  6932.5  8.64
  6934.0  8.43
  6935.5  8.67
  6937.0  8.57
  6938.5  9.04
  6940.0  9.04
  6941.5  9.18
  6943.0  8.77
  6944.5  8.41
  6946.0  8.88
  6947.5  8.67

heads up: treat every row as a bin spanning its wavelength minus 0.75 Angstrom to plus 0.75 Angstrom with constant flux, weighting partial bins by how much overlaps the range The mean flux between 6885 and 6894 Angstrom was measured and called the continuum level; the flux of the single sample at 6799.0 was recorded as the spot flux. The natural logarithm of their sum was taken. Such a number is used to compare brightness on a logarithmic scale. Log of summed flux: 2.83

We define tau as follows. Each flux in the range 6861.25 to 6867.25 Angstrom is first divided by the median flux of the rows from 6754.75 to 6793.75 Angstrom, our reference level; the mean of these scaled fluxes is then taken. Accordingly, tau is 0.93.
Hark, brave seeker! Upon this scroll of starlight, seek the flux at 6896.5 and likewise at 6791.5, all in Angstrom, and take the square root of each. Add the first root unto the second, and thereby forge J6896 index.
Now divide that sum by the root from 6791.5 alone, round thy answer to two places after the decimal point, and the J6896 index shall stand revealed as 2.01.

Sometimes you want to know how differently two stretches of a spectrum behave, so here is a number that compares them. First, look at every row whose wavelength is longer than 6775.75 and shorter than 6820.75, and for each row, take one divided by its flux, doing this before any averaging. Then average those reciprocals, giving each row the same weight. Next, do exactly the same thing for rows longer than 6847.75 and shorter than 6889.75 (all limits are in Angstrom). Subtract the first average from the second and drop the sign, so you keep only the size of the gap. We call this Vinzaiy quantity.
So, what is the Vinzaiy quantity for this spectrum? 0.0039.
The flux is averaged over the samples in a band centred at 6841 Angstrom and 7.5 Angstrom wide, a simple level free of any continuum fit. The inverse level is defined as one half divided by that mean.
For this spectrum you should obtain 0.0612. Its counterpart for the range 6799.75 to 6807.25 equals 0.0587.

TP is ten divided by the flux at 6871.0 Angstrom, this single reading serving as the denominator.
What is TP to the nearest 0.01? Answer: 1.25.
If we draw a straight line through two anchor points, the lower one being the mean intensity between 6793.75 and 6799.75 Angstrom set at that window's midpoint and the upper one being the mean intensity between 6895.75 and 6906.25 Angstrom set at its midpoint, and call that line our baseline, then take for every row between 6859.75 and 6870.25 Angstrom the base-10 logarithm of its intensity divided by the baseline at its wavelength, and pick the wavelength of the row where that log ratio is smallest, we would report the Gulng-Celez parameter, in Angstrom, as 6862.0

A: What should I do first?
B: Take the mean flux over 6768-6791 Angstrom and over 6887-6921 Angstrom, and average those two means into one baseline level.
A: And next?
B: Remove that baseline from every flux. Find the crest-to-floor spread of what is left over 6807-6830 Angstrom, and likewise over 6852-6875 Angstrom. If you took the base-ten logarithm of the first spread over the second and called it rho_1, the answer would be -0.39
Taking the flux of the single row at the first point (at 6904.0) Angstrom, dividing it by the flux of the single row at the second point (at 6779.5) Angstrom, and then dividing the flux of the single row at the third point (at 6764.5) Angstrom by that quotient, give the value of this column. 8.4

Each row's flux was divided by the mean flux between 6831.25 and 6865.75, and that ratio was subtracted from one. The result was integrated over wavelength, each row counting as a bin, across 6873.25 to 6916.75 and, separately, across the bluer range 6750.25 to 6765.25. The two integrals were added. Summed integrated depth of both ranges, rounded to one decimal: -1.0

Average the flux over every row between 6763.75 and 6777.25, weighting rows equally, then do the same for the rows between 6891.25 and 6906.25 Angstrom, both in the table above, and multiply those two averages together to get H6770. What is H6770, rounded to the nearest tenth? 72.4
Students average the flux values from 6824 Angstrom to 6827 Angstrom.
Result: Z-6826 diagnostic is 8.59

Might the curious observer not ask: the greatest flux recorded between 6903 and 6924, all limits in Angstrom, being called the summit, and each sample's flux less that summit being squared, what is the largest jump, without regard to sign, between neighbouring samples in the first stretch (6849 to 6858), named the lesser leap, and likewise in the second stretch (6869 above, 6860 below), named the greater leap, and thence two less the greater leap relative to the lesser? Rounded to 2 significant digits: 0.53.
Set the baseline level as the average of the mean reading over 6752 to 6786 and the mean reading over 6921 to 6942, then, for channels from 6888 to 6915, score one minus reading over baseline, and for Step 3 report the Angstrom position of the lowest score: 6908.5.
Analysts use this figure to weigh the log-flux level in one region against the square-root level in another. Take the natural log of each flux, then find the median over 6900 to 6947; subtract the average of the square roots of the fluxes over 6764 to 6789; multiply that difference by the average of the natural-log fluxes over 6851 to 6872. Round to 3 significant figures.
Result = -1.66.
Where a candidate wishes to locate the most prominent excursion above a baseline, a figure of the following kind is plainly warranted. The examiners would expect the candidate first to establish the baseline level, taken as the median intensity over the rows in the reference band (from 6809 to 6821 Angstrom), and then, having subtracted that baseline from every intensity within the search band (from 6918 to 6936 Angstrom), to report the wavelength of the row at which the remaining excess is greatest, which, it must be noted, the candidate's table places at 6929.5 Angstrom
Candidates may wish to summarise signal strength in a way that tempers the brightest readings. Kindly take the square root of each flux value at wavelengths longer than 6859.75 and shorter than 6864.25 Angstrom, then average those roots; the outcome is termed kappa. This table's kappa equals 2.84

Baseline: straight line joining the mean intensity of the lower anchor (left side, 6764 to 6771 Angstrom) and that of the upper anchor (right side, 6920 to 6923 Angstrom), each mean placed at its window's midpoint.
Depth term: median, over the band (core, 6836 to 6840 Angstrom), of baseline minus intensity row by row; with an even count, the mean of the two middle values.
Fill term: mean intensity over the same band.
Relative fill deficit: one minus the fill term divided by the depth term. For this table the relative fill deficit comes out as -36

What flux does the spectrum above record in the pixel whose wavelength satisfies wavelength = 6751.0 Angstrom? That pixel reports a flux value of 8.67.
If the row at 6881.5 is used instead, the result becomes 8.13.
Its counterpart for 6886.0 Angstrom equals 8.15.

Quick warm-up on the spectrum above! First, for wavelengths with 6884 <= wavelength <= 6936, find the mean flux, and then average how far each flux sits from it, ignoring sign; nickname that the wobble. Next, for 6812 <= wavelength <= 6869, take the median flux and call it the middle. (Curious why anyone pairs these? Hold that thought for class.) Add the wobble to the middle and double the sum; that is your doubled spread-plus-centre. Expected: 17.5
